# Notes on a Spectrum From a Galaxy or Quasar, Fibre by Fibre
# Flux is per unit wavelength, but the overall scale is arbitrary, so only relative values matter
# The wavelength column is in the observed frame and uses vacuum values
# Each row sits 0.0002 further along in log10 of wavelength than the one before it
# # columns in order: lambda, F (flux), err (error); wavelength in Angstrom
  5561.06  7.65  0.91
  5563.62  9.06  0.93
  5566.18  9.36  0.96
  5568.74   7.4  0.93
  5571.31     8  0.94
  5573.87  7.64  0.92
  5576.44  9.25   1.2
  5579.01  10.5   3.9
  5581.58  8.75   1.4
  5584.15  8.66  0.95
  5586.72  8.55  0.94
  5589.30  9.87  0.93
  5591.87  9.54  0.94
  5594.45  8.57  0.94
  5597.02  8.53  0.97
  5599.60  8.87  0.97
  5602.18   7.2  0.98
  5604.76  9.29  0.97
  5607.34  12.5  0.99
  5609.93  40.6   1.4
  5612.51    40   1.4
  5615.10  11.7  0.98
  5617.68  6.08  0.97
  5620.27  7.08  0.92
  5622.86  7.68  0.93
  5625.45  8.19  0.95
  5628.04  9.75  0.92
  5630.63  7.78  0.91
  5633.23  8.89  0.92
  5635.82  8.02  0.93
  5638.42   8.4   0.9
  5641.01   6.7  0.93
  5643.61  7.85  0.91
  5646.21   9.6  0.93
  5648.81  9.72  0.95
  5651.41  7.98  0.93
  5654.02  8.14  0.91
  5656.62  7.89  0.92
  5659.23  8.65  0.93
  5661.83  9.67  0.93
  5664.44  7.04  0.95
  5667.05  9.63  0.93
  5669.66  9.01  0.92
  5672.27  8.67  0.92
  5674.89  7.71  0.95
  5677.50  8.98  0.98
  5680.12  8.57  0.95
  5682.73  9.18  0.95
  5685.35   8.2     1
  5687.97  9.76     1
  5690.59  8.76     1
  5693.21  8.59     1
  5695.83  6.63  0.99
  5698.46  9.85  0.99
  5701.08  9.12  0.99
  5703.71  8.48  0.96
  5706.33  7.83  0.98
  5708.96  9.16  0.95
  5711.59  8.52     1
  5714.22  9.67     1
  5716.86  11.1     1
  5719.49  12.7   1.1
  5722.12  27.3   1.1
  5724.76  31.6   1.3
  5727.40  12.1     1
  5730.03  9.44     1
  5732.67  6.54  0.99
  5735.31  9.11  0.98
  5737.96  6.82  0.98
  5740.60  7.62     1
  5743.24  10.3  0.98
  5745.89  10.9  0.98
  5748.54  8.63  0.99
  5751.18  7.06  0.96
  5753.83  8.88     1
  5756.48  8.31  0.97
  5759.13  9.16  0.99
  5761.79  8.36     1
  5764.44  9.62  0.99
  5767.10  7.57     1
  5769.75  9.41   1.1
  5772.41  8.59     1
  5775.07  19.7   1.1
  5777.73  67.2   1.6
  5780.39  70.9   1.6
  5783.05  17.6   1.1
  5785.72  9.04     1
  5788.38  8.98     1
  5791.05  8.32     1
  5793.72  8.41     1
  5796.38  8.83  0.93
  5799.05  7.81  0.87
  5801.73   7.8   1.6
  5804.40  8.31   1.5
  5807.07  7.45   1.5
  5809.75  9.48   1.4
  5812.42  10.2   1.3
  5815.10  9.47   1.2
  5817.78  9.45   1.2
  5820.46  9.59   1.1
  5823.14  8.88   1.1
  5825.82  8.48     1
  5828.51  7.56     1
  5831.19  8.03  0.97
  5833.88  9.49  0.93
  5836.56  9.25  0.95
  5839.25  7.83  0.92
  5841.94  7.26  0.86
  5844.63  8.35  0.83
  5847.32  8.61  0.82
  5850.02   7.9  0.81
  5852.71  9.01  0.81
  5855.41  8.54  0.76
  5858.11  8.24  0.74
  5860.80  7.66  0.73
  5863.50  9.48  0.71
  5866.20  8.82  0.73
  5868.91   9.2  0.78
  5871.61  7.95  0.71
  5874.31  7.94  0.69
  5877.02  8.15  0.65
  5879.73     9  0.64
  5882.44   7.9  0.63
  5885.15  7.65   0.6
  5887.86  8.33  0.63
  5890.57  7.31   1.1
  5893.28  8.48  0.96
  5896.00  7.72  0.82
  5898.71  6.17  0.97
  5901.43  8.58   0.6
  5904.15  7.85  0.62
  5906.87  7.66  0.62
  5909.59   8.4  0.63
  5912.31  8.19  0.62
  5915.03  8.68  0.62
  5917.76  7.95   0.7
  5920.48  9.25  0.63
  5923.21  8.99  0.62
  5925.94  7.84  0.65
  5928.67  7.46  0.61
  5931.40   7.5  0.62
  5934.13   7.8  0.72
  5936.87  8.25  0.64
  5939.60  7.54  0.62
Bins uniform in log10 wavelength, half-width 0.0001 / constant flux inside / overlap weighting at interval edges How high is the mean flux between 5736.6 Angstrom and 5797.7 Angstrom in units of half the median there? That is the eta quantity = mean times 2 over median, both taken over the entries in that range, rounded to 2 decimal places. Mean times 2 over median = 3.33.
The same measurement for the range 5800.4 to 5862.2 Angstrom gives 2.02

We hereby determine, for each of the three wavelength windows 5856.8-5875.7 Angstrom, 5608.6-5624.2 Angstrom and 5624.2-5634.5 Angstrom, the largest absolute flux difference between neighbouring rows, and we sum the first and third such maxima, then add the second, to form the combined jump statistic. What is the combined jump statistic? 32.1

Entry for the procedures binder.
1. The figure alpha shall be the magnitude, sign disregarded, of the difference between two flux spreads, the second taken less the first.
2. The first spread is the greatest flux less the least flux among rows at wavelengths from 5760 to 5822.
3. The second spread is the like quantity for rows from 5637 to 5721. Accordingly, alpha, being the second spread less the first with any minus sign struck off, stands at 57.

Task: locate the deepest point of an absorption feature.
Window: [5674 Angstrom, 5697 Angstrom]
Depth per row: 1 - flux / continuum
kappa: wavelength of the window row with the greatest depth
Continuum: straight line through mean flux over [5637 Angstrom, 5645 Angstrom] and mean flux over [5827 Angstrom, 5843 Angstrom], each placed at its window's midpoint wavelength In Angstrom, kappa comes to 5695.83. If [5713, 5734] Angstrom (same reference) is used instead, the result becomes 5732.67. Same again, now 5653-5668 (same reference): 5664.44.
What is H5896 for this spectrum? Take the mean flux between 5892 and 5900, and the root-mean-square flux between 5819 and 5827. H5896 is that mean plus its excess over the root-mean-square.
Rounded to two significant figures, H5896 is 5.9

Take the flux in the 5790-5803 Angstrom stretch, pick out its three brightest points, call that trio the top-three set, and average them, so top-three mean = 9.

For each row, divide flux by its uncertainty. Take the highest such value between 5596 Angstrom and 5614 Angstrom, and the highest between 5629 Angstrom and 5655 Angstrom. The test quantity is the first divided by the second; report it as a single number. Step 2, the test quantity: 2.8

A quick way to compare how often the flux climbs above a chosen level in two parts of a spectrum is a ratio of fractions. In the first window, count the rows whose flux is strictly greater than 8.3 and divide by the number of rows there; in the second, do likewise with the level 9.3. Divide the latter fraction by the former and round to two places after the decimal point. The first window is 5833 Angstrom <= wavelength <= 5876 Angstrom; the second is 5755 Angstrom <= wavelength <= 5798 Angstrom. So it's 0.67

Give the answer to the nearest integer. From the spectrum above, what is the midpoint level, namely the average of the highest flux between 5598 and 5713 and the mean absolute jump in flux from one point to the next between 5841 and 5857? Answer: 21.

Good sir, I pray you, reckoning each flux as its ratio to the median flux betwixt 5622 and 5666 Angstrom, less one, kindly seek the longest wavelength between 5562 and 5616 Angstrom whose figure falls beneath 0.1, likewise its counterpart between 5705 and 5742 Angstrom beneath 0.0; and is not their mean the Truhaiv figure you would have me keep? 5671.4 Angstrom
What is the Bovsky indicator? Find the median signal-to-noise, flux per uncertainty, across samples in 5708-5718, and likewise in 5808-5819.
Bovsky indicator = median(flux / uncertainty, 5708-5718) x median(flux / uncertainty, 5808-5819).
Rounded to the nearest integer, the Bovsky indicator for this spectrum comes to 76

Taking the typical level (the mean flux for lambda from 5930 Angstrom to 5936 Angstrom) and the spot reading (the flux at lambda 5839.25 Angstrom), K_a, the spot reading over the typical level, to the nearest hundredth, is 1.02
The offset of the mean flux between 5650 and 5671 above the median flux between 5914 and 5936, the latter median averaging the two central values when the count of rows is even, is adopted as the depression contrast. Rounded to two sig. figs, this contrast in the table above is 0.61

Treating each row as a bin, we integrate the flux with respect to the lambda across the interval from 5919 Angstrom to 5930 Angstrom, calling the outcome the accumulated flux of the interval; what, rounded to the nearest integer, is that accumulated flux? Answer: 92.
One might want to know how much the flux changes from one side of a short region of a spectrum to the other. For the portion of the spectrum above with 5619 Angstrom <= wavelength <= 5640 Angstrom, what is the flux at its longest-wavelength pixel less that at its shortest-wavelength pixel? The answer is 1.3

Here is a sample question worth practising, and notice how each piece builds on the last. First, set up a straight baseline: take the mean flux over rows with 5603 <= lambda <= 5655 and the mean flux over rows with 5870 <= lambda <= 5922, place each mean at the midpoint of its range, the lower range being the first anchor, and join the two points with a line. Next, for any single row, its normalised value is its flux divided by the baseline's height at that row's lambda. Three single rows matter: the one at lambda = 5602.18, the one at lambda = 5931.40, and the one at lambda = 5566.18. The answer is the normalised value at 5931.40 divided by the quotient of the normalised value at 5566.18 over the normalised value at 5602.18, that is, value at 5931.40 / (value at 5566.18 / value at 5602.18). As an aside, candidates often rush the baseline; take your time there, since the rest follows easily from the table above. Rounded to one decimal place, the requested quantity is 0.8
